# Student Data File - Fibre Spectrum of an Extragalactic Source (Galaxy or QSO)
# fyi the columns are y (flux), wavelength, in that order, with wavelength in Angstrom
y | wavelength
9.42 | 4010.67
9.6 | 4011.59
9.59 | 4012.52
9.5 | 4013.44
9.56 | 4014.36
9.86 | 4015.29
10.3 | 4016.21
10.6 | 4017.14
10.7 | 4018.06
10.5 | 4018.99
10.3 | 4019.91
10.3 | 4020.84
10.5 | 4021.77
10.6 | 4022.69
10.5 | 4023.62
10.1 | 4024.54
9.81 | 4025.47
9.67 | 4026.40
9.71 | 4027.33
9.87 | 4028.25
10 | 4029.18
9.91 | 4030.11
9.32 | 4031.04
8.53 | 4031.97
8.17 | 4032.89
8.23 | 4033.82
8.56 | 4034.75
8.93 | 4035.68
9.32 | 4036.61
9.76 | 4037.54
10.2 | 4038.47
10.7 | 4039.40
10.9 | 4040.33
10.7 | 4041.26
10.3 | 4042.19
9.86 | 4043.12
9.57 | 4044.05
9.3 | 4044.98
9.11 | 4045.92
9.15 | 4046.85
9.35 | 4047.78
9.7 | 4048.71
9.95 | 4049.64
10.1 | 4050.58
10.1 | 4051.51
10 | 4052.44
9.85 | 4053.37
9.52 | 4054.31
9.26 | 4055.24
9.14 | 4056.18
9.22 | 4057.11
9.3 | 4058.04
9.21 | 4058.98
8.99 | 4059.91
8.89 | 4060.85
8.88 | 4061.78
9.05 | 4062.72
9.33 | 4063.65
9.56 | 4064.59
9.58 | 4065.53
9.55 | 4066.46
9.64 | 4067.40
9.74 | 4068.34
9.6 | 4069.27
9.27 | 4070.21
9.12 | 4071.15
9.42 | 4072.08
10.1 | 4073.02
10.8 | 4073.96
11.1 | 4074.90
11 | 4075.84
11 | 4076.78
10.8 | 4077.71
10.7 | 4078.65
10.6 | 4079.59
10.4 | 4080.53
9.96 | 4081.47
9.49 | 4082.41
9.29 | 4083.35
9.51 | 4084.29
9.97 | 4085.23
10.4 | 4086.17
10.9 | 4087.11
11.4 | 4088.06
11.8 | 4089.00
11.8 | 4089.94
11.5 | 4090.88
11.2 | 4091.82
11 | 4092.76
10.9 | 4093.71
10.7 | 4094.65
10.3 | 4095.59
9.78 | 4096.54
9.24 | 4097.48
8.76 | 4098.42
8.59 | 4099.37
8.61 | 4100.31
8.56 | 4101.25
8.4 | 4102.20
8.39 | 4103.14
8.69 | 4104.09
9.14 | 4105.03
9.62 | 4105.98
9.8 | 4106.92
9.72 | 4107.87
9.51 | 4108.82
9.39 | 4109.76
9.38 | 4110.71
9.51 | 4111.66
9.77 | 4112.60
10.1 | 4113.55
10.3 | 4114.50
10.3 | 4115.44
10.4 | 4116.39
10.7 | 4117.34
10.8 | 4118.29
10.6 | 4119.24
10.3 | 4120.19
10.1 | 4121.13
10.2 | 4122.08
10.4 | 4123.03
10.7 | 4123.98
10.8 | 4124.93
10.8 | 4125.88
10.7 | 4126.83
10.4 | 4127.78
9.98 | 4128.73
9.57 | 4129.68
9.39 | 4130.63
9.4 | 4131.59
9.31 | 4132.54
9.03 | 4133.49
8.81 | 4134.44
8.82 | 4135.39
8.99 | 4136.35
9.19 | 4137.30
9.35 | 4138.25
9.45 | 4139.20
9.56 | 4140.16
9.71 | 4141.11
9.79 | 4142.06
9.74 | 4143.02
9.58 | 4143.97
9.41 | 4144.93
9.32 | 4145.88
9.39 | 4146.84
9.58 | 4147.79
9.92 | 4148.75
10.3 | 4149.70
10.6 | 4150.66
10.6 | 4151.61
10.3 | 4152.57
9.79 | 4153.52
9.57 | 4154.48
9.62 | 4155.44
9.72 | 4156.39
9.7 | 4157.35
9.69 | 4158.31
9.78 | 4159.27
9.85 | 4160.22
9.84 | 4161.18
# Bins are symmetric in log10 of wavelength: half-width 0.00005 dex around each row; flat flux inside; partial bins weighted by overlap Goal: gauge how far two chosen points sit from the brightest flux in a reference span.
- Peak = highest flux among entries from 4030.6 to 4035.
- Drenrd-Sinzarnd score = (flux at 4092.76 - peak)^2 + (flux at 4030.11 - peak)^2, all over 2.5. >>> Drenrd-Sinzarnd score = 1.3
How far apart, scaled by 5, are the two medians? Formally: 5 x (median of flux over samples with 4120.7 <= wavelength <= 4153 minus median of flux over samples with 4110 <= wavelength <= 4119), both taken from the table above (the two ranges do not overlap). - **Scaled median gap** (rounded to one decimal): -3.3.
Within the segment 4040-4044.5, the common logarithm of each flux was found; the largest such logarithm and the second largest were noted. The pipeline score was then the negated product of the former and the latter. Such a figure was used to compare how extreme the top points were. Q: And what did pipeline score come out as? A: -1.07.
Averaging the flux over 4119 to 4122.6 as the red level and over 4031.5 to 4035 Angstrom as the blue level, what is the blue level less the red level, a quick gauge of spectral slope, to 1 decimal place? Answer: -1.9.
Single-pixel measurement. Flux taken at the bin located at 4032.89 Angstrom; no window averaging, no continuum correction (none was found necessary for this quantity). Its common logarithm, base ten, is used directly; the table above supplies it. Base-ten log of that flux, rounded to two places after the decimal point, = 0.91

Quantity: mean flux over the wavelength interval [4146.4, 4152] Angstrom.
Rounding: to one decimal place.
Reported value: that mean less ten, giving 0.1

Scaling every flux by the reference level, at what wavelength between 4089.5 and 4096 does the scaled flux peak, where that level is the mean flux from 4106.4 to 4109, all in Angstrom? 4089.94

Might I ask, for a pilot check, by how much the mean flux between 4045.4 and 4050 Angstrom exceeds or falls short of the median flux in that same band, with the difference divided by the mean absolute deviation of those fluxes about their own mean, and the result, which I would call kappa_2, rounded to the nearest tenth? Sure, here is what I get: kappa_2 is 0.3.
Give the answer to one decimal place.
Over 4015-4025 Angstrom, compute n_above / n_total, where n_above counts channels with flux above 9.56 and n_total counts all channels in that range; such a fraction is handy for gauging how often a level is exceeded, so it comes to 1.0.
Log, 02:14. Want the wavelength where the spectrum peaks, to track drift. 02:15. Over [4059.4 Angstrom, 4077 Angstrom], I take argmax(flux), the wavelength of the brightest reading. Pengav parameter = 4074.90 Angstrom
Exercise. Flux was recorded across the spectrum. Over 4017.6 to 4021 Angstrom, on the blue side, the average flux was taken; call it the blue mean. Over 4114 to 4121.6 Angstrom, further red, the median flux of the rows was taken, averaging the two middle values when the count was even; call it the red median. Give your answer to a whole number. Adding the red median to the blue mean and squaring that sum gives 433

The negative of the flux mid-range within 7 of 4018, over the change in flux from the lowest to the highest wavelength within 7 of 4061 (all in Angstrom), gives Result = -84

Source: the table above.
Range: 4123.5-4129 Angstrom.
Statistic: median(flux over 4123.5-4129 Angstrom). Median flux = 10.7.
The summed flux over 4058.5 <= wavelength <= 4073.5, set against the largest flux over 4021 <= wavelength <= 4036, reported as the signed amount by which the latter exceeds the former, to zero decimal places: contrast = -139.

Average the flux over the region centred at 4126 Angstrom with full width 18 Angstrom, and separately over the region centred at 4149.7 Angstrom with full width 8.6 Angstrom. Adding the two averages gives 20.1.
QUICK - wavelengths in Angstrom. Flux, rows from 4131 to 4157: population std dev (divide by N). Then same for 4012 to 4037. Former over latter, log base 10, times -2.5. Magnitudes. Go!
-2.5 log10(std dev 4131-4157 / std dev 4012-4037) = 0.5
